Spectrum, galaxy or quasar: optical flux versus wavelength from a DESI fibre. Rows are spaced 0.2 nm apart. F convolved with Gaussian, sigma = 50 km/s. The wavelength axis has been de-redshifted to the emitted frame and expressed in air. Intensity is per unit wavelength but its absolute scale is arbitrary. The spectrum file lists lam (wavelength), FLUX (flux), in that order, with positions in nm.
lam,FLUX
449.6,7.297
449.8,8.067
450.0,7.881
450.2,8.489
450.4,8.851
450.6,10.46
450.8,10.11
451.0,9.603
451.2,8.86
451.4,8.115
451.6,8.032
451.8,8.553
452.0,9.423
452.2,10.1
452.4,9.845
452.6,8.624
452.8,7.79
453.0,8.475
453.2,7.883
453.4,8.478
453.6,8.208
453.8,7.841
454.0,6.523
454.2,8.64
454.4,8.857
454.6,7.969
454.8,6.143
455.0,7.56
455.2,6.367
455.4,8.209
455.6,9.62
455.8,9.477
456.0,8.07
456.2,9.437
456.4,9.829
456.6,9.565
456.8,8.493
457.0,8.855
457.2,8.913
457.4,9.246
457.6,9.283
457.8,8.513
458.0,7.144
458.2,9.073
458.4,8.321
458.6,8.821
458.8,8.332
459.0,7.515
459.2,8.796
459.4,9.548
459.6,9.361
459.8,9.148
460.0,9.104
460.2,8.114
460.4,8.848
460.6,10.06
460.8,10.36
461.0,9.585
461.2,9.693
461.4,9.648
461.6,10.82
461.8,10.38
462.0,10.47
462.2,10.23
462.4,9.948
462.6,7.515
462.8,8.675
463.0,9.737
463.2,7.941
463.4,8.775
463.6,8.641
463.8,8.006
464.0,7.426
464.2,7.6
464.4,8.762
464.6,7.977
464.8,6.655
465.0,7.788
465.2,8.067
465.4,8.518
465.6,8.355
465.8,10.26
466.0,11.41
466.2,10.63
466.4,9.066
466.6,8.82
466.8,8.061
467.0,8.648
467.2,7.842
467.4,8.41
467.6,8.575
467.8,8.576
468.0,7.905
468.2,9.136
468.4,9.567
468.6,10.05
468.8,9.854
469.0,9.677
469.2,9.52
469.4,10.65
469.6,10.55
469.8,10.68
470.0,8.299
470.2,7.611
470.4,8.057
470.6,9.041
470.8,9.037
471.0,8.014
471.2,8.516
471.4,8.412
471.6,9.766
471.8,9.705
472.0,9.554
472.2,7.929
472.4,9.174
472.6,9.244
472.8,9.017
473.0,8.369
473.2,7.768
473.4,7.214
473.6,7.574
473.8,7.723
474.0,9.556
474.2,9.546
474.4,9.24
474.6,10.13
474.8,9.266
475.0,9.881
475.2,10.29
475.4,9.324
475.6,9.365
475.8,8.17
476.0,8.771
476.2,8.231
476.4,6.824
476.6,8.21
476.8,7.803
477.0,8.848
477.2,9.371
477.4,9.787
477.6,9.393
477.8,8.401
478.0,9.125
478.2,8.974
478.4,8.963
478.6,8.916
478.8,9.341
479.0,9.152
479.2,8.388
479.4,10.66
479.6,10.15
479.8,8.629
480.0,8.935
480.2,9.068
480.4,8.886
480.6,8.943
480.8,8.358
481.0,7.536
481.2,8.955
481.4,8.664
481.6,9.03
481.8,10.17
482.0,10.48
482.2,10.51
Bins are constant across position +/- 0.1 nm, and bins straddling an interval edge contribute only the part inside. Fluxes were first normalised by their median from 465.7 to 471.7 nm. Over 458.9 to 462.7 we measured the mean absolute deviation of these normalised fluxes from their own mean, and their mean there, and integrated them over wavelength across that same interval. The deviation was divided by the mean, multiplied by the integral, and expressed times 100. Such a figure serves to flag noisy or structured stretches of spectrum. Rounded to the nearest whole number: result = 31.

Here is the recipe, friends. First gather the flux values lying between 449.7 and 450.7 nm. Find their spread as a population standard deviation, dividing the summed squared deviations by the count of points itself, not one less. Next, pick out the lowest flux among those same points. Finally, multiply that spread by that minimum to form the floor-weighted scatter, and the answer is 7.2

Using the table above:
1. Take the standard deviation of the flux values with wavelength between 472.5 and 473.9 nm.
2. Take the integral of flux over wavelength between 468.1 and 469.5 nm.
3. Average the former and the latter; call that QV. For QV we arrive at 7.2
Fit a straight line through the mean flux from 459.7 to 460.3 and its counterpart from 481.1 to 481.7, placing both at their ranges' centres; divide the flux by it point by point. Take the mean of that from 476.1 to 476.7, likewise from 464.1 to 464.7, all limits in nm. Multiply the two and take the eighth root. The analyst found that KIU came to 0.97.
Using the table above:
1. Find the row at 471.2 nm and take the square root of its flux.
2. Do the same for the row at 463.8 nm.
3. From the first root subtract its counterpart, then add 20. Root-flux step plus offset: 20.1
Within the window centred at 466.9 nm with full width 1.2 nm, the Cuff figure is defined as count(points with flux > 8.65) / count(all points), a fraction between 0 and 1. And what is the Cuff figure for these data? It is 0.33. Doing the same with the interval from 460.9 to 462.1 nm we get 1.00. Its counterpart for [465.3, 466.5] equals 0.67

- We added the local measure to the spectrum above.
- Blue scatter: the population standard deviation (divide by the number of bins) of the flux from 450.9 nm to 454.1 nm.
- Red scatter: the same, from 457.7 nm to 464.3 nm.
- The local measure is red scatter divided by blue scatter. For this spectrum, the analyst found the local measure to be 1.1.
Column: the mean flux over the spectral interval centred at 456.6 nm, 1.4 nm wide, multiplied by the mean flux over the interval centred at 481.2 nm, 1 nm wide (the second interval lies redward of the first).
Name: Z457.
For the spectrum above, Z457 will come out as 77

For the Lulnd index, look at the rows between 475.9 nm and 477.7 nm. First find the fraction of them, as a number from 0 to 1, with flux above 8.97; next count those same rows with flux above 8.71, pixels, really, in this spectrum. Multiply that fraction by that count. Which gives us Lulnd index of 1.67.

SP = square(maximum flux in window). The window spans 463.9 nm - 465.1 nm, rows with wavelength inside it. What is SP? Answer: 77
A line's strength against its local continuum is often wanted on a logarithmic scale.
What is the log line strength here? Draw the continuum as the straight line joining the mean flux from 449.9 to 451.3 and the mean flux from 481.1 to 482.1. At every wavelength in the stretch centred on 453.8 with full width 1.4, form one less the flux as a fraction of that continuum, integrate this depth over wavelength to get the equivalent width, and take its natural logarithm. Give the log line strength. -1.7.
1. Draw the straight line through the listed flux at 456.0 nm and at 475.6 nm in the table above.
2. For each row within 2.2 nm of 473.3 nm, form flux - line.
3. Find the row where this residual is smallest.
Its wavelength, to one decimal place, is 473.4 nm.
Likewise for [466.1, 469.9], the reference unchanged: 467.2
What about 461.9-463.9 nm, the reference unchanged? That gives 462.6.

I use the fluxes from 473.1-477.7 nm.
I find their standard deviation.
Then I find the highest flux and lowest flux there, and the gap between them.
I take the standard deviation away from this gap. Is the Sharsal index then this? 2.5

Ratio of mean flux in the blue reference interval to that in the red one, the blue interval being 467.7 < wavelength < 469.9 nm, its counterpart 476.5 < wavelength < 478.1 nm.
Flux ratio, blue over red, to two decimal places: 1.09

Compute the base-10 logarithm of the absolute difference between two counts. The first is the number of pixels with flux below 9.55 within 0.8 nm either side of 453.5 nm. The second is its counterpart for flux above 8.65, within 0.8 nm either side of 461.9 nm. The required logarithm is 0.00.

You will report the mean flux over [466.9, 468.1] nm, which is 8.3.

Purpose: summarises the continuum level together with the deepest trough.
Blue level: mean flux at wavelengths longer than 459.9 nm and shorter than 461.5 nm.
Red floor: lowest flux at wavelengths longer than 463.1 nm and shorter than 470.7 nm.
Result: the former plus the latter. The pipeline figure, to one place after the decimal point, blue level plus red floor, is 16.1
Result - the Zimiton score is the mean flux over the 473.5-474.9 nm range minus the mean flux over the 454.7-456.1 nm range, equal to 1.1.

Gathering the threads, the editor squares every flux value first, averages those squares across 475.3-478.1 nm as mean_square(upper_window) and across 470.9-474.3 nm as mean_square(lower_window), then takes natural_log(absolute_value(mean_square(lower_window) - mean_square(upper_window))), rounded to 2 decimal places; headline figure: -0.63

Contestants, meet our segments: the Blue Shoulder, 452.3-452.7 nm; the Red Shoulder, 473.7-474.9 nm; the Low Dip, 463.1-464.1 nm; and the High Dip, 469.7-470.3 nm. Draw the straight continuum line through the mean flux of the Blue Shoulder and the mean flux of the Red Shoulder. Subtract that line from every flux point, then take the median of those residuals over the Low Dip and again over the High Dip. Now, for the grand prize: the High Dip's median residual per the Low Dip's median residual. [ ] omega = 1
